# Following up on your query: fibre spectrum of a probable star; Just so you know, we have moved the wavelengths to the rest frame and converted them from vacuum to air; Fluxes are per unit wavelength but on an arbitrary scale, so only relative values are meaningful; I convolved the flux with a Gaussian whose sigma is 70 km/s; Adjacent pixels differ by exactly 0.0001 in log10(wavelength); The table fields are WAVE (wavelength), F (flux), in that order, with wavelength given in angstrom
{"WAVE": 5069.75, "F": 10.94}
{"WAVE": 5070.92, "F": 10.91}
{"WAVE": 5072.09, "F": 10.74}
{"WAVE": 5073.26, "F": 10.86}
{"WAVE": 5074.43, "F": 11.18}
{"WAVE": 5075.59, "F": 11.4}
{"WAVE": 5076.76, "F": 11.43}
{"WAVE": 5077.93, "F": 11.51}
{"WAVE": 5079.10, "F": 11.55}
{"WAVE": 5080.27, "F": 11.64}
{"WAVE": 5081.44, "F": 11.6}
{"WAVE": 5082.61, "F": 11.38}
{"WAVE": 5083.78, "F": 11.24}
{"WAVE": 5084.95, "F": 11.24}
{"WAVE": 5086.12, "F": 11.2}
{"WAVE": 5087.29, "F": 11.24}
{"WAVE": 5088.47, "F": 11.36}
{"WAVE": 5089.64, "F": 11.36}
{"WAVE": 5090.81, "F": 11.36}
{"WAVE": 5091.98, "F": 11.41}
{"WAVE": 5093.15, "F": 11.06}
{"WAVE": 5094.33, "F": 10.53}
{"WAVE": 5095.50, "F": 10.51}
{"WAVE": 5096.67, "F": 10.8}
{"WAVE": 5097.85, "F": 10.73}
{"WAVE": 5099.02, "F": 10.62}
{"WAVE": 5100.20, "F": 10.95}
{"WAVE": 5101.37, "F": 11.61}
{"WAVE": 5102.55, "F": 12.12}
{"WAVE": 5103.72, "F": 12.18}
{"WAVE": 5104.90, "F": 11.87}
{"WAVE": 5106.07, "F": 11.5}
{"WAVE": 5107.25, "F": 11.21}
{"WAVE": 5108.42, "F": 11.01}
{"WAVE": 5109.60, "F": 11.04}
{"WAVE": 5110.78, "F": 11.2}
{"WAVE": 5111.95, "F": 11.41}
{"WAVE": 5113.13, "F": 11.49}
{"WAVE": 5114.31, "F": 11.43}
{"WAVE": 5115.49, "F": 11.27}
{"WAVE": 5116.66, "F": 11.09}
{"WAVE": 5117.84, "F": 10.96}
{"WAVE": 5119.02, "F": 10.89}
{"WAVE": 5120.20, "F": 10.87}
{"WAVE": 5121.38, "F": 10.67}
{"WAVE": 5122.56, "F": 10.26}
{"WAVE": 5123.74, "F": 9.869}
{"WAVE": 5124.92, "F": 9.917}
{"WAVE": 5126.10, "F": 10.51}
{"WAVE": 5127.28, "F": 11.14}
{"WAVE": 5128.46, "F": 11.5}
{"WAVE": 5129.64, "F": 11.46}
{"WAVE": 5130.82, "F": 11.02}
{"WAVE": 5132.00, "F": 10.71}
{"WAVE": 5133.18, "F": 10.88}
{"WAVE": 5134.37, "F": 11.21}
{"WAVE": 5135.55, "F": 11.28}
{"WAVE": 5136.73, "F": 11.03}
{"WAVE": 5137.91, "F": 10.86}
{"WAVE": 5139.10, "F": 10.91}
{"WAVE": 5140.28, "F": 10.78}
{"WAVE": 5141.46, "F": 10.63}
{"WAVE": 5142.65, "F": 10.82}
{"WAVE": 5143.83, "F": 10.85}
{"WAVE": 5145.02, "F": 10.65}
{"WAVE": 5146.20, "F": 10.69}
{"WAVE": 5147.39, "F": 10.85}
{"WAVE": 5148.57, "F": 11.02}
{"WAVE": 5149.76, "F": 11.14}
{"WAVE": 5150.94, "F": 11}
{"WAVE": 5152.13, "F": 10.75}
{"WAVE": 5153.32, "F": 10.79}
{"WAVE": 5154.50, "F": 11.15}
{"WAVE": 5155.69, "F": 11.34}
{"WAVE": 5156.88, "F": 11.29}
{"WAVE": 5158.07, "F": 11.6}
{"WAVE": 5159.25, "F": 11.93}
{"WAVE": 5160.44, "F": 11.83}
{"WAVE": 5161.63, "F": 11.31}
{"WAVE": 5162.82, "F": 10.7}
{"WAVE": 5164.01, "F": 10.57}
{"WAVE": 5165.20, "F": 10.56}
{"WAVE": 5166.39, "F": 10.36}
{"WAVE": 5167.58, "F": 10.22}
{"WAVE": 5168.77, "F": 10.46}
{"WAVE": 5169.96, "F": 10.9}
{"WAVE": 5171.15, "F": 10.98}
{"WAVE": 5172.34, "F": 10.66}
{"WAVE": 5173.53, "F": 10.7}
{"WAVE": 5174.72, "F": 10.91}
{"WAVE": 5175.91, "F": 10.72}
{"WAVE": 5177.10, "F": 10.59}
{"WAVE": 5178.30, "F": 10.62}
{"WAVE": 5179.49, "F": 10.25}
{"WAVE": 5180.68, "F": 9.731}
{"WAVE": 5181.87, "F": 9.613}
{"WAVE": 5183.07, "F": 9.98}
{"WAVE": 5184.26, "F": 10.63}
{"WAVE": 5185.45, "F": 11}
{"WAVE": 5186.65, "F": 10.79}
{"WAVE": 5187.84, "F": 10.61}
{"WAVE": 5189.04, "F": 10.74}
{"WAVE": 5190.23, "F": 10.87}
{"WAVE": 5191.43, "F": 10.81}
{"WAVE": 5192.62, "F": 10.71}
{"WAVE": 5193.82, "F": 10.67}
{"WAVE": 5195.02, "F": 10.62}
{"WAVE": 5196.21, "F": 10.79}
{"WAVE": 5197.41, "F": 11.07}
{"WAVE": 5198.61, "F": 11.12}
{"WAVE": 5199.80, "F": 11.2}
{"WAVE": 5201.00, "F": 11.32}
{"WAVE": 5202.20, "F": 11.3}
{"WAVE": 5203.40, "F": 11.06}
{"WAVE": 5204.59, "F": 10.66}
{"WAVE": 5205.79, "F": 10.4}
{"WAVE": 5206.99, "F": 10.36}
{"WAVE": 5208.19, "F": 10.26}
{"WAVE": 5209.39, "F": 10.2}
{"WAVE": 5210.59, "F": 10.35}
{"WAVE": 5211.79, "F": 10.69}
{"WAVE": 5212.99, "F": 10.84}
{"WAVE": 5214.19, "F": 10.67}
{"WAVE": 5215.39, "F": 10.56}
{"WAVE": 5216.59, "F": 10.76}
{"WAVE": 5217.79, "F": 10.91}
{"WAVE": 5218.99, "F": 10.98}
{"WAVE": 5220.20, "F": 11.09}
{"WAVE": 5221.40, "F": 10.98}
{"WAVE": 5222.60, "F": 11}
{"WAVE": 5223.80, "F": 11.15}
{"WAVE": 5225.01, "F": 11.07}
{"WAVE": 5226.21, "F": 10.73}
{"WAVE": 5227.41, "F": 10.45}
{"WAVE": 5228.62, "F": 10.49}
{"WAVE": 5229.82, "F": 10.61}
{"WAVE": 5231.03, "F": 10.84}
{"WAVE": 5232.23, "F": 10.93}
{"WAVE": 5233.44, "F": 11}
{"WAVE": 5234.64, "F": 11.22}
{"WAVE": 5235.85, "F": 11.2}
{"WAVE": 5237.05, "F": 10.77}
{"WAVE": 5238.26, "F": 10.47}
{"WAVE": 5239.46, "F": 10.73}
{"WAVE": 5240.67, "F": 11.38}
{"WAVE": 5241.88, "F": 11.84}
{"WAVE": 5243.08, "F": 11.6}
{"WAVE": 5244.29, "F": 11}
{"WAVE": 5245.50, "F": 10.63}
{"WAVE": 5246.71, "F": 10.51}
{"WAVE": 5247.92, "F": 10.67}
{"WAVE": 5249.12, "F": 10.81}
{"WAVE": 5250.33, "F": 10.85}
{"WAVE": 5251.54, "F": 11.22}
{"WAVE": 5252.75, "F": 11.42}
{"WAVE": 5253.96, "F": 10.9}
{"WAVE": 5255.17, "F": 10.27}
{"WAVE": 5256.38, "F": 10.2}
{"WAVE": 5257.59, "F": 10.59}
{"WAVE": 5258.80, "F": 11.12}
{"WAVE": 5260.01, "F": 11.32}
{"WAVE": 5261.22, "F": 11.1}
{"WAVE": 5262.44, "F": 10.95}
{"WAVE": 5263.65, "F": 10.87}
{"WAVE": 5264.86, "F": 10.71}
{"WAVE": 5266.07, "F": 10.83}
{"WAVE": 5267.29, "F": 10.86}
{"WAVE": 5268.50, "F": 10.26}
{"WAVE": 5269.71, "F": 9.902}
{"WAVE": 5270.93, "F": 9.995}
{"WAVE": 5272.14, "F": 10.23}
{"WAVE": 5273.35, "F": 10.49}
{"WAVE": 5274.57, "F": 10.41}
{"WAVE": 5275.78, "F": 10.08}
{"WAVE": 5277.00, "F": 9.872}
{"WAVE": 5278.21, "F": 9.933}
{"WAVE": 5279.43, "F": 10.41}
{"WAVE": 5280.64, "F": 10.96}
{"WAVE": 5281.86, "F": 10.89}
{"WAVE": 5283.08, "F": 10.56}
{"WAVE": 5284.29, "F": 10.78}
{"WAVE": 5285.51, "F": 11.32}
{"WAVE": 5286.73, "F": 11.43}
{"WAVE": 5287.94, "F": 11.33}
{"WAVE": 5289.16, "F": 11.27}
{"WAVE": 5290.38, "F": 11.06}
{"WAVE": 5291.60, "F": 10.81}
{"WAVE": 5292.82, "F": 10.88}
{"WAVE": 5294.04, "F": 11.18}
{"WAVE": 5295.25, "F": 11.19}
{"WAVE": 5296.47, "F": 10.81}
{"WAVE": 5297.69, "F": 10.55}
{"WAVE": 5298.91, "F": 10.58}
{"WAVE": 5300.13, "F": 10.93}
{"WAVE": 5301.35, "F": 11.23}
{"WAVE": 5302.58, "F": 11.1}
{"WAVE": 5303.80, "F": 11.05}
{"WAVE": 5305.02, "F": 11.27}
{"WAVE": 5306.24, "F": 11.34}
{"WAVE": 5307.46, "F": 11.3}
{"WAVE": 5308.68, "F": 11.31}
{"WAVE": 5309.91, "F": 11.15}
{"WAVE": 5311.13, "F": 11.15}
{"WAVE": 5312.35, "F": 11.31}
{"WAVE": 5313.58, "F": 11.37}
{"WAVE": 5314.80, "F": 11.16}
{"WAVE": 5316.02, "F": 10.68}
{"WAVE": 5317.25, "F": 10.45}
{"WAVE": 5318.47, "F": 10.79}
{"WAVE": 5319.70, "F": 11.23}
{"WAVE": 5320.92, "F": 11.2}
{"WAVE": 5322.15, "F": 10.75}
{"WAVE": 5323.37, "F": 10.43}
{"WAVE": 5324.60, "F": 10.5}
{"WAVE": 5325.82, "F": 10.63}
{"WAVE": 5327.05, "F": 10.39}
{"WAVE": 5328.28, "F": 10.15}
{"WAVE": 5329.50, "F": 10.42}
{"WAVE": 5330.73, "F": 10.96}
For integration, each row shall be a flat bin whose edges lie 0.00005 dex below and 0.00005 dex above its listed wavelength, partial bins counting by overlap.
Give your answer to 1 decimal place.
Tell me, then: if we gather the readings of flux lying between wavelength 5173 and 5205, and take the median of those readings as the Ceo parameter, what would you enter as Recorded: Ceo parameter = 10.7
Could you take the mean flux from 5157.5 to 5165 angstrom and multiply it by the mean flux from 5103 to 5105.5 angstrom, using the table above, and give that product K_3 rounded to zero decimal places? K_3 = 136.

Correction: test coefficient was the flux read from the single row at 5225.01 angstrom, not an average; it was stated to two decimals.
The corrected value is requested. 11.07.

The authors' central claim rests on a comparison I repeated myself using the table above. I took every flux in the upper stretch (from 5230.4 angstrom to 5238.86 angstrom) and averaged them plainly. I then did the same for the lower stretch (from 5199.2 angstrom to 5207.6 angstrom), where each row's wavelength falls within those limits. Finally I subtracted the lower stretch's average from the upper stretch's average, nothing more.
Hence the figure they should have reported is 0.0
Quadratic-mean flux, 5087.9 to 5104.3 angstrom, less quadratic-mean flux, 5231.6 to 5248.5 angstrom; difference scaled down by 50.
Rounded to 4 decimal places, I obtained 0.0039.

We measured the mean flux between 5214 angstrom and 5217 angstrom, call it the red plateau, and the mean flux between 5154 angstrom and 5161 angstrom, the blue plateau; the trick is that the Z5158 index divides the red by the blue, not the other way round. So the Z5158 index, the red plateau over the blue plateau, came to 0.93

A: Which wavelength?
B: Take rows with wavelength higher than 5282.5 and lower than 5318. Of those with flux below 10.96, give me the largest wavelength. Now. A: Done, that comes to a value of 5317.25 angstrom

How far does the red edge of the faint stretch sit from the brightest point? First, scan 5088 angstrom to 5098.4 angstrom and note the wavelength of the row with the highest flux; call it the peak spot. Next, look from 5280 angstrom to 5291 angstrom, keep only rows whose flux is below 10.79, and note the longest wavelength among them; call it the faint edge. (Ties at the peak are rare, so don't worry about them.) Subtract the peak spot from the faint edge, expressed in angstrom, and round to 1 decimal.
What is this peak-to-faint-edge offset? 192.3 angstrom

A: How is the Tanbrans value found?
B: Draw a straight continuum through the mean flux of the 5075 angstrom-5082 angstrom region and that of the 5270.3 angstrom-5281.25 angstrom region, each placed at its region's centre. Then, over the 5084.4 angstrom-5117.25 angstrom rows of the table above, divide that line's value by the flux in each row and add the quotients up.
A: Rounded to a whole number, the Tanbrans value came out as 28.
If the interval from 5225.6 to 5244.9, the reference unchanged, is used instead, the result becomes 15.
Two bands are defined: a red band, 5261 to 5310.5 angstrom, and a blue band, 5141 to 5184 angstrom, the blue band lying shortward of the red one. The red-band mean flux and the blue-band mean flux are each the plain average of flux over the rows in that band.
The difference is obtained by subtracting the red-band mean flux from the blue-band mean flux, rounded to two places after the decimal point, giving -0.03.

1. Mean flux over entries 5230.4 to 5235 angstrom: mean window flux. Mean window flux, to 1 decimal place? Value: 11.0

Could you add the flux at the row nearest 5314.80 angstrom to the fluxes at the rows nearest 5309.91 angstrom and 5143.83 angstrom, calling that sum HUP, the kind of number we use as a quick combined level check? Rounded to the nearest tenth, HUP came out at 33.2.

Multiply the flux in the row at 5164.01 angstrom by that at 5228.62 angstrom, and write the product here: 111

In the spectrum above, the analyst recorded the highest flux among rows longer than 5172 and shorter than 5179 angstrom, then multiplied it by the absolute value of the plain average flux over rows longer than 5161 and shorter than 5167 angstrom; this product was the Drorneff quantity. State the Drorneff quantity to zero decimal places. 117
